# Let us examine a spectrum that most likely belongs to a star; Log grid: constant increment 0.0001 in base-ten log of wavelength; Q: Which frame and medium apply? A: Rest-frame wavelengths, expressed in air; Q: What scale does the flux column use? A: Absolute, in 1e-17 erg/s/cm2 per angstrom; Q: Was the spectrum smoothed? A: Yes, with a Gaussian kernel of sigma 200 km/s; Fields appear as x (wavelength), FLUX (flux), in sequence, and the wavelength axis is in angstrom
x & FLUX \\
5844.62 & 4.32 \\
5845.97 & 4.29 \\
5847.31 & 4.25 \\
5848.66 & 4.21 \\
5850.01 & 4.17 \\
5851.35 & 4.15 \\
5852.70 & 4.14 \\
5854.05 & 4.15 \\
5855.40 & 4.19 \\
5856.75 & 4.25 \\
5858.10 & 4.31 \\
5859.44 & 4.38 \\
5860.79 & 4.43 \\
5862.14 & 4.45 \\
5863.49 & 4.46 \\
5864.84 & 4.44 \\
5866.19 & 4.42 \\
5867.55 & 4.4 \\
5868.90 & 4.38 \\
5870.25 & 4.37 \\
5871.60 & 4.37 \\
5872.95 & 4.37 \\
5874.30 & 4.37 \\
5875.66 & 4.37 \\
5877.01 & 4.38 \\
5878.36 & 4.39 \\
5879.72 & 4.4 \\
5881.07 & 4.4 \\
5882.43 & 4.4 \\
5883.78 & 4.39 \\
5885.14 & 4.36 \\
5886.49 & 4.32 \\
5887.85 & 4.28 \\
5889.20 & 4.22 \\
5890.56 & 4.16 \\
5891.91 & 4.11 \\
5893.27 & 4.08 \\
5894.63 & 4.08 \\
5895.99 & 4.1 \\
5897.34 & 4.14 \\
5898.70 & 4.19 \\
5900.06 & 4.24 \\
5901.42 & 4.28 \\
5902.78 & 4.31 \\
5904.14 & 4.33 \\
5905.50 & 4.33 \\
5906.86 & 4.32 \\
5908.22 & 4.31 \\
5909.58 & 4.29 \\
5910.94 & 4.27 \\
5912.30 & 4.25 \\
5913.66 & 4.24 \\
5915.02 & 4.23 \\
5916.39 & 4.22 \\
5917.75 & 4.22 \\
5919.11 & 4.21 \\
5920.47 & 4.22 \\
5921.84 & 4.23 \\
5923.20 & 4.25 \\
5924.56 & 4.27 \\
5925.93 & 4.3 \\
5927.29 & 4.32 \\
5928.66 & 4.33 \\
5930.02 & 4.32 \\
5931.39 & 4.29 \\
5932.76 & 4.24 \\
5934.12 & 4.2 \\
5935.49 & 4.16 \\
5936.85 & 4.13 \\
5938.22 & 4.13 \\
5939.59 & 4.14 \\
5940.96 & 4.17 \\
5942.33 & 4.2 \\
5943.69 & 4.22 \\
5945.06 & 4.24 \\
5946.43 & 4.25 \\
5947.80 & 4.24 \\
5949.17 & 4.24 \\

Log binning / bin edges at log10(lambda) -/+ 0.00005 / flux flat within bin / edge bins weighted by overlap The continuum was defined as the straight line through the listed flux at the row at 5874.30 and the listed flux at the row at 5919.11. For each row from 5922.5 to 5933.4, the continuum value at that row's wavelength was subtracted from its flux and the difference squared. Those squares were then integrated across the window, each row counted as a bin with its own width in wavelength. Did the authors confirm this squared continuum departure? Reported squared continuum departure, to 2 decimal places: 0.15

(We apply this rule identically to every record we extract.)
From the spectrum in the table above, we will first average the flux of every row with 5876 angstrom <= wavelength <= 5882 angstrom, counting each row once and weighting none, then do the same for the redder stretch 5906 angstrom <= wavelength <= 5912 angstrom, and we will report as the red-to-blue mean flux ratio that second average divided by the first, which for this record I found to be 0.98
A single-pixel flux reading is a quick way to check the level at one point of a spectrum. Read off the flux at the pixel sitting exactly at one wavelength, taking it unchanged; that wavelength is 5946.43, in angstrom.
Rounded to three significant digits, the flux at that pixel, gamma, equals 4.25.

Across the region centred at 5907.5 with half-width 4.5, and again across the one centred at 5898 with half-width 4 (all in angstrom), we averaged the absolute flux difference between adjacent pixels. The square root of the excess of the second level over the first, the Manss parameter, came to 0.167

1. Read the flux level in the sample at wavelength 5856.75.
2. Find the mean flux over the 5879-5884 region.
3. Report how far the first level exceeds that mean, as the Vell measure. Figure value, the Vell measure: -0.15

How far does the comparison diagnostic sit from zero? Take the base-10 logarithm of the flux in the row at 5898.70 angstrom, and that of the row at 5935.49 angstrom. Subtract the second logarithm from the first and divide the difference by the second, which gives 0.005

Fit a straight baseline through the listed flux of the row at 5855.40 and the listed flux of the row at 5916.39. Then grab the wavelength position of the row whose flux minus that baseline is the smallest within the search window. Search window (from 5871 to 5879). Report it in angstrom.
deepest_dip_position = 5875.66 angstrom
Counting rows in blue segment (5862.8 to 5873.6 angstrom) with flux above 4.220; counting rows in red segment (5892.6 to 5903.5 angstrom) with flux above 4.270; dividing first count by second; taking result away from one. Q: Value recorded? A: -3.0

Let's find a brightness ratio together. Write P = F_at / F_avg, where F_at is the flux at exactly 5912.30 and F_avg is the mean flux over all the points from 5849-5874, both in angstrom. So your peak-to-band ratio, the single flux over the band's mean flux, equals 0.98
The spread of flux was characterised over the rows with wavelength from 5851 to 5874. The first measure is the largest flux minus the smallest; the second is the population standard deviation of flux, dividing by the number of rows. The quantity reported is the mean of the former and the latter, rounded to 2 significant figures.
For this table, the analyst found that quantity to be 0.21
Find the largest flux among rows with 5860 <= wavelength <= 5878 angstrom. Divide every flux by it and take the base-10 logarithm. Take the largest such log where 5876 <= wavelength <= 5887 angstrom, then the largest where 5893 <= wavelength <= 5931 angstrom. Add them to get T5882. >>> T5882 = -0.019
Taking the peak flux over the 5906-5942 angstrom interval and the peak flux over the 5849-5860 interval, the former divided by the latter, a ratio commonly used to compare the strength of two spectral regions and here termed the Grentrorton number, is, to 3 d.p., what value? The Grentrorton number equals 0.989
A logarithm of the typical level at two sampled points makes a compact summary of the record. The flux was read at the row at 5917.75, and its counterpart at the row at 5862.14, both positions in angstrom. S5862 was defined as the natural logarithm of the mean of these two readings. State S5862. 1.47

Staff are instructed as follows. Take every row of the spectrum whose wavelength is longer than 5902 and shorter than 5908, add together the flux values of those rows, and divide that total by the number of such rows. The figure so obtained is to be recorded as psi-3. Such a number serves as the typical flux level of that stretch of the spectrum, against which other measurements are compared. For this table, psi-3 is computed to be 4.32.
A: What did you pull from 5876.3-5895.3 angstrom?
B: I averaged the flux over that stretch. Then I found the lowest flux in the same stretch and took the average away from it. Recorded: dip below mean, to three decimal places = -0.204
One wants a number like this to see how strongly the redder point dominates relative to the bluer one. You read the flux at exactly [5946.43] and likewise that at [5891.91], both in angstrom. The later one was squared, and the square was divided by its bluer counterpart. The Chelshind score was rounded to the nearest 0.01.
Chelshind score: 4.39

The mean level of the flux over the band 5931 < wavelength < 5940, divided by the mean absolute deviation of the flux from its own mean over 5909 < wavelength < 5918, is 201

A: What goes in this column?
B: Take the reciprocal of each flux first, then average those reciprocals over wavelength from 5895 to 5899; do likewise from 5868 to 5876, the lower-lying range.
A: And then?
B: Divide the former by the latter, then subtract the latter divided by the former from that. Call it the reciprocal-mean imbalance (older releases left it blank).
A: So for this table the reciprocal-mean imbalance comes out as 0.11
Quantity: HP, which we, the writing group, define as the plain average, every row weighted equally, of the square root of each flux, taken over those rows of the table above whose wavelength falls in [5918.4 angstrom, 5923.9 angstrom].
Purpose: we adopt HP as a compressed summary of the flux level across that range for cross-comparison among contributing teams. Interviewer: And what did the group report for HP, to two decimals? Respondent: 2.06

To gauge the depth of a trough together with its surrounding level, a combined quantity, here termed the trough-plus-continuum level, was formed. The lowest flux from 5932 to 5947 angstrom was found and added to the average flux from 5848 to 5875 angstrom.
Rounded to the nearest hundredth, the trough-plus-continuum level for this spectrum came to 8.45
